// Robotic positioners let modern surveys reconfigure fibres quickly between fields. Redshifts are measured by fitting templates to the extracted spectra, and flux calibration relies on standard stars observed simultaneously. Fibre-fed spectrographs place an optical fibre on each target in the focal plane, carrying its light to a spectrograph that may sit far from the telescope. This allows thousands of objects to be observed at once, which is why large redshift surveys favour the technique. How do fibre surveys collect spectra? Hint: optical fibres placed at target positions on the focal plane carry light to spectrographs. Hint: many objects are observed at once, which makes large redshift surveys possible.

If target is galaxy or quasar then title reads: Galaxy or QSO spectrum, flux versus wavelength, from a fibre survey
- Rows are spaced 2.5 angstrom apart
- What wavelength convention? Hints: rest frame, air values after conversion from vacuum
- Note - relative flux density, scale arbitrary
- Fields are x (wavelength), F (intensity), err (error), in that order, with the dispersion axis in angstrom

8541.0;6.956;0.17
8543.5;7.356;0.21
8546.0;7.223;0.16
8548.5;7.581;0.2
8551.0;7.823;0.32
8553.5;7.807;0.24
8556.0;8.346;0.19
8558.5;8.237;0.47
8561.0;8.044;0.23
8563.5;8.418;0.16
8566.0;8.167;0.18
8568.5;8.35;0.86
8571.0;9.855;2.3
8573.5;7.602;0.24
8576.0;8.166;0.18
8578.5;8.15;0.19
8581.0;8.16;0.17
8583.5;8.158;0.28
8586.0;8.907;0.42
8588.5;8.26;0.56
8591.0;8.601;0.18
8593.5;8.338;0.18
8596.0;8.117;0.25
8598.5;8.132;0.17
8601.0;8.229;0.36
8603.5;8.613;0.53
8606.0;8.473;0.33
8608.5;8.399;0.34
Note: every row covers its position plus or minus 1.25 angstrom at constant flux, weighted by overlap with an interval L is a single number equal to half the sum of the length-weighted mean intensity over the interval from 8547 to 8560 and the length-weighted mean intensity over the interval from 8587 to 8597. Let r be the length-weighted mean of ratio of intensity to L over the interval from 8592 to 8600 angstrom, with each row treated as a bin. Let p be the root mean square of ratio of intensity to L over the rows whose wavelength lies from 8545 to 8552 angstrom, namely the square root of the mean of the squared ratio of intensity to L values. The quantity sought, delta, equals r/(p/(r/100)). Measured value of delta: 0.0110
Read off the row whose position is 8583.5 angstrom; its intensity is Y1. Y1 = 8.158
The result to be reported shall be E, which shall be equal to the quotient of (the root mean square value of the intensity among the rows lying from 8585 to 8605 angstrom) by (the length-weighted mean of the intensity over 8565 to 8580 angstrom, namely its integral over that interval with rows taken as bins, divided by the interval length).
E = 1.00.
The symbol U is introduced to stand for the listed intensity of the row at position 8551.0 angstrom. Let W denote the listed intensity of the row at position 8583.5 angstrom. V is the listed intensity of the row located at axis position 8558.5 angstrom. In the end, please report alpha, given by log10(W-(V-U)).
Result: 0.889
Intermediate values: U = 7.823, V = 8.237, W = 8.158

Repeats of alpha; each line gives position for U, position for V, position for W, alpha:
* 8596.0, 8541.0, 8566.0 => 0.970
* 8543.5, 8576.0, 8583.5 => 0.866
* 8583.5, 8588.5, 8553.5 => 0.887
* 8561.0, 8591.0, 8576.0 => 0.881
